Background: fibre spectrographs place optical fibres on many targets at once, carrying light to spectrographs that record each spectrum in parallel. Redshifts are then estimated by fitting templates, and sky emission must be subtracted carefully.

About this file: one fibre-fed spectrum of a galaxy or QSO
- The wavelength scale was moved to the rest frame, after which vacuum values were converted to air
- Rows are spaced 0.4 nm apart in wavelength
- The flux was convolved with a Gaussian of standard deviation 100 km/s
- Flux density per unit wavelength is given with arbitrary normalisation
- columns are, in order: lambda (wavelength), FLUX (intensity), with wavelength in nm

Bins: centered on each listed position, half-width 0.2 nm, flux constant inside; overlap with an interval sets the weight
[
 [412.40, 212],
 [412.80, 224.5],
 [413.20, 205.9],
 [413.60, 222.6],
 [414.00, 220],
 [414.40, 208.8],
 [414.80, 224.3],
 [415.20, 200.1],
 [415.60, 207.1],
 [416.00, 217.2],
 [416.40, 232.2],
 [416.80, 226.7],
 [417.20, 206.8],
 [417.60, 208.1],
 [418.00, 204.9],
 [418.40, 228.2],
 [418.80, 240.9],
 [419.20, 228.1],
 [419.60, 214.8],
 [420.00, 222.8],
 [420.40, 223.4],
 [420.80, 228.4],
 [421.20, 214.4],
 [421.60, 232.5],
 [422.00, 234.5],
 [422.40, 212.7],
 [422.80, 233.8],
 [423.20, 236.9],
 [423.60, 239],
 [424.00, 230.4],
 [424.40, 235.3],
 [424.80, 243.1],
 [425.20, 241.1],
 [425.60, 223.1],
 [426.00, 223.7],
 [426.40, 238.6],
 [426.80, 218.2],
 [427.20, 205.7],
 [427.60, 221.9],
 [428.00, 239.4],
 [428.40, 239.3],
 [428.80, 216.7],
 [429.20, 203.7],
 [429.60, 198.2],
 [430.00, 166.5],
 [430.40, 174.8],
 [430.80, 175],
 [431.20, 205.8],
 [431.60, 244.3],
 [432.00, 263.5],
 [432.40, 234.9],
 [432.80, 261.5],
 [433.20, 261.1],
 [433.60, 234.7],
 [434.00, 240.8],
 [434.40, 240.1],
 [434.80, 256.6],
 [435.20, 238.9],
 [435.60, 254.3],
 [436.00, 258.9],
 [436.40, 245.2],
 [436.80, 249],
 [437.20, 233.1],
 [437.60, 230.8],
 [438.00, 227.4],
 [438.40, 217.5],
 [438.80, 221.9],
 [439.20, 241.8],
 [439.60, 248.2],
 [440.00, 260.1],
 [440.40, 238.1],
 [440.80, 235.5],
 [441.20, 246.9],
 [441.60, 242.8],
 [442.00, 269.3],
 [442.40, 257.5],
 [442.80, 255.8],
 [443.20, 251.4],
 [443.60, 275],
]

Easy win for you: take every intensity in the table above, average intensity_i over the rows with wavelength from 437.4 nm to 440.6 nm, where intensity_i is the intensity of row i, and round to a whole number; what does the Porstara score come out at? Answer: 236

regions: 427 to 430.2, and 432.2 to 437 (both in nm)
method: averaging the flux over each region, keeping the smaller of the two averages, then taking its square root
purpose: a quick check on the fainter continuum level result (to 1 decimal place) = 14.5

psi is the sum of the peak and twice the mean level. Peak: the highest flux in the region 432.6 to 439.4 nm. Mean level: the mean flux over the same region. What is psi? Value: 745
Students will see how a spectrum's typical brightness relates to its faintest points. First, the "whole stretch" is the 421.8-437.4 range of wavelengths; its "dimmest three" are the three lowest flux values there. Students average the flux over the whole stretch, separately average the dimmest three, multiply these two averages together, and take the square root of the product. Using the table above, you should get 199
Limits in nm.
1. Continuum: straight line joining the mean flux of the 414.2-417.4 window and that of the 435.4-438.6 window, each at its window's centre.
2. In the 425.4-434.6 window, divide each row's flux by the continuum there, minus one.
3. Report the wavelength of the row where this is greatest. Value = 432.00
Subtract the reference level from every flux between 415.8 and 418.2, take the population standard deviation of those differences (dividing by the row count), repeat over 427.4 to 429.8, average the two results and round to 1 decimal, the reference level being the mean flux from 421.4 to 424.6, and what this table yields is 13.1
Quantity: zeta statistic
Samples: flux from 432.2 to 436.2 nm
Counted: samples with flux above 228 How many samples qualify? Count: 10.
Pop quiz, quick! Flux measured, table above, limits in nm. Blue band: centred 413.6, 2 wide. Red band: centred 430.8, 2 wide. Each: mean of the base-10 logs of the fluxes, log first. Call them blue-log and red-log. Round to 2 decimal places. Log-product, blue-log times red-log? 5.33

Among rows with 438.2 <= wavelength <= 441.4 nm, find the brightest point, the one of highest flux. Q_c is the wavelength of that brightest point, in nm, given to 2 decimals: 440.00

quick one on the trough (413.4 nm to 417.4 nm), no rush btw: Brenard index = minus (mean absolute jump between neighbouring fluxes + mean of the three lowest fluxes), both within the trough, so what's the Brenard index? -217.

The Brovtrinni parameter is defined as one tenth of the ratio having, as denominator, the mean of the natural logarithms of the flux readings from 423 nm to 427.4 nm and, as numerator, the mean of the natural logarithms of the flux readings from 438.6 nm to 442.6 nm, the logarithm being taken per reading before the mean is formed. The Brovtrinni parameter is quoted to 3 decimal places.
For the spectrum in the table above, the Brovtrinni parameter 0.101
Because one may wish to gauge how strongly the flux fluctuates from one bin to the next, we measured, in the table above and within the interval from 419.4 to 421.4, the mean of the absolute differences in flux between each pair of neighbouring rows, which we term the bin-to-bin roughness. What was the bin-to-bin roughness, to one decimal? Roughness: 6.9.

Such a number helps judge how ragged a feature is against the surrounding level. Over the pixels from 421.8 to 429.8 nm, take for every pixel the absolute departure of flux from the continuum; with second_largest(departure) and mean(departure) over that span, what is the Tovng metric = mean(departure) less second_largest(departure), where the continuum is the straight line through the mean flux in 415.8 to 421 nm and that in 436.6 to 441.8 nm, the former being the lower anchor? -14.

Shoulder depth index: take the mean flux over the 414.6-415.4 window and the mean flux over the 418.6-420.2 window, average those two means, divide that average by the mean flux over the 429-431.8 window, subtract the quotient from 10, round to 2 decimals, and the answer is 8.88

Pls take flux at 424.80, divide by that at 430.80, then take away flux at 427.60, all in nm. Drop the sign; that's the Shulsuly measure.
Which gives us 221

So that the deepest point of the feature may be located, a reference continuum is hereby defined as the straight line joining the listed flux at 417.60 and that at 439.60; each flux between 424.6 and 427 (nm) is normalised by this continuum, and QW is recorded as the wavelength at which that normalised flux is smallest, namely 426.80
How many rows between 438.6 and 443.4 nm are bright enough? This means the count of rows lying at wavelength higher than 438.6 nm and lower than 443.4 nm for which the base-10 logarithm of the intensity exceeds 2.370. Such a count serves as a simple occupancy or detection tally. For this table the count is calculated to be 11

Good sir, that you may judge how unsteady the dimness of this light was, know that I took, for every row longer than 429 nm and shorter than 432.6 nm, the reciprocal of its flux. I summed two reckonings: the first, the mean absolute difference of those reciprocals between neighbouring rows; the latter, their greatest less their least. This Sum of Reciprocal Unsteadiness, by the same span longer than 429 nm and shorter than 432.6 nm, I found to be 0.0027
